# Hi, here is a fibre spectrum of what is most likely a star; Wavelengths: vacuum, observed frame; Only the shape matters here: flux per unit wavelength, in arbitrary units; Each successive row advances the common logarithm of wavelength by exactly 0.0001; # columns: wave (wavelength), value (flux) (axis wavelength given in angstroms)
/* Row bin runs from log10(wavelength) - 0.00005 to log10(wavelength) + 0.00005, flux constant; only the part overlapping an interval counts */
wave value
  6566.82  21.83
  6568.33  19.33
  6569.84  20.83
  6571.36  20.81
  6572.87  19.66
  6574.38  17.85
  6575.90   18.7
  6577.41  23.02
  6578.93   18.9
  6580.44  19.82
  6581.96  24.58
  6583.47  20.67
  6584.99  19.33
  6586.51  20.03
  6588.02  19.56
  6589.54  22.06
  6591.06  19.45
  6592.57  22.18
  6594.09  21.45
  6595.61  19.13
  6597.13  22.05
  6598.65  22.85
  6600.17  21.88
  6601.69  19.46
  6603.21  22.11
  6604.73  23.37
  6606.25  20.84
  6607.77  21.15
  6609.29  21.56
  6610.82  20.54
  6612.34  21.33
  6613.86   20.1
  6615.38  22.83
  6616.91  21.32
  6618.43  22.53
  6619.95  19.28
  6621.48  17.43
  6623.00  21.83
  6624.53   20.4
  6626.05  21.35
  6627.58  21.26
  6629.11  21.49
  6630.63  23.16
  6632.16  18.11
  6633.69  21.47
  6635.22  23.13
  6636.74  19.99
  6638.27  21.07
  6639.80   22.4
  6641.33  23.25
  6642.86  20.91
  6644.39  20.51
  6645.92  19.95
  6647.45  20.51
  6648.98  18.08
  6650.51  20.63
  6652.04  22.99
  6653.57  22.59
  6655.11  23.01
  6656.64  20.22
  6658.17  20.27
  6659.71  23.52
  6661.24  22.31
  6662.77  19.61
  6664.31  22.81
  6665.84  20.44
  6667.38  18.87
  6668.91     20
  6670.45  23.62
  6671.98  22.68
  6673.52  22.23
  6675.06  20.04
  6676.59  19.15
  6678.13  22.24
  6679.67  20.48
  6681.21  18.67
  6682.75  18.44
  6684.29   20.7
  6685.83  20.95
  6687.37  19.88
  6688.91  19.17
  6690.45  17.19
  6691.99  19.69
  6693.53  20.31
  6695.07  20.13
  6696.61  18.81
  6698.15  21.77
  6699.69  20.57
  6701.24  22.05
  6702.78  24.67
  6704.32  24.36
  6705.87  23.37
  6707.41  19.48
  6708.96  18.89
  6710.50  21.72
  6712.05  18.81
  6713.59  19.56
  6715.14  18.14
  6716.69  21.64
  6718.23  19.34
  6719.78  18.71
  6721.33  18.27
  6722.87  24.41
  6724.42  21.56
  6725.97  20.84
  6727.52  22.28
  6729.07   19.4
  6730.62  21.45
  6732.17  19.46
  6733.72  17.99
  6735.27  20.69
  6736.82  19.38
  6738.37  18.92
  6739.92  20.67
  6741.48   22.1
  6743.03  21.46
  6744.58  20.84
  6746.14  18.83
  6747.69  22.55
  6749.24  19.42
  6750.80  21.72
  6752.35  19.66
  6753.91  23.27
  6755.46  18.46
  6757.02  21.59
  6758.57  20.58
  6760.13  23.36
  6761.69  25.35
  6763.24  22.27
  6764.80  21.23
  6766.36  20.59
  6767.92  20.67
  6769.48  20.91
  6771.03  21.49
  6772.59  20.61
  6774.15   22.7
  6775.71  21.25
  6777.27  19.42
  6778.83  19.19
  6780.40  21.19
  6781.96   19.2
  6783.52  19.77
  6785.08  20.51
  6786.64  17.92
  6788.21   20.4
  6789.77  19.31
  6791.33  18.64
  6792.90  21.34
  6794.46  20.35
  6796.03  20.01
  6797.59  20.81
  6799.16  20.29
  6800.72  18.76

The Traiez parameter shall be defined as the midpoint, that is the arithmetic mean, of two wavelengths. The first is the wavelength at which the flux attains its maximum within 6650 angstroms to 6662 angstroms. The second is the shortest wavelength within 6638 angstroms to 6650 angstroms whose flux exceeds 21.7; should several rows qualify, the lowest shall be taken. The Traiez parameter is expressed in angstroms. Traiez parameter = 6649.8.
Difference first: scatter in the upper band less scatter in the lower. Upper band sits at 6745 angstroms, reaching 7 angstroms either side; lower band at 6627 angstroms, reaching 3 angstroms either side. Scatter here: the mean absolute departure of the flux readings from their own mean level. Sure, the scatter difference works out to 0.8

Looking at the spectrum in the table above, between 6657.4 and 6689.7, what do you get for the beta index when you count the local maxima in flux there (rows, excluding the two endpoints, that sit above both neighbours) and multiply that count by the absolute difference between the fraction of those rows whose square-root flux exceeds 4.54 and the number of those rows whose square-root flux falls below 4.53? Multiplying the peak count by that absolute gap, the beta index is 58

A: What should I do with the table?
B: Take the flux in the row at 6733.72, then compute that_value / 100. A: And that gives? 0.180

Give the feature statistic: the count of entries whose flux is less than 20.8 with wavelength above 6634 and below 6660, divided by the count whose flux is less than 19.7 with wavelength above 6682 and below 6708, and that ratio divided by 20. 0.067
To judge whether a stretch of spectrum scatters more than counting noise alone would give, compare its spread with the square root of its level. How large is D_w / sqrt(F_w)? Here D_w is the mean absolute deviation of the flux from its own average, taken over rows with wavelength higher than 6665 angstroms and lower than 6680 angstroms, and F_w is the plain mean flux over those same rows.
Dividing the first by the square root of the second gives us 0.30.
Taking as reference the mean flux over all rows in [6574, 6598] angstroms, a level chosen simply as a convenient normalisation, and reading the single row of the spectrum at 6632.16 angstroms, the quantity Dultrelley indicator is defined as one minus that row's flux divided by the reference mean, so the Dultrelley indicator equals 0.12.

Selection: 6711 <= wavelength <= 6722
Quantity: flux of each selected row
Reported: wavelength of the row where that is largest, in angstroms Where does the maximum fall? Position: 6716.69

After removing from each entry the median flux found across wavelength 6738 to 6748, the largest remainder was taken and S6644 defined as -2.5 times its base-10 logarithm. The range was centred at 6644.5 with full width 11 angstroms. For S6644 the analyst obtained -1.0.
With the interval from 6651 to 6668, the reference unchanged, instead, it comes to -1.1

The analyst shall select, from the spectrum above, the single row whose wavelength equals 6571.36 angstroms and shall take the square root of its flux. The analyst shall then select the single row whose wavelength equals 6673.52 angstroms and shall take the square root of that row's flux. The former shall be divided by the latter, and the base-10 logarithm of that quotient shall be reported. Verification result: -0.014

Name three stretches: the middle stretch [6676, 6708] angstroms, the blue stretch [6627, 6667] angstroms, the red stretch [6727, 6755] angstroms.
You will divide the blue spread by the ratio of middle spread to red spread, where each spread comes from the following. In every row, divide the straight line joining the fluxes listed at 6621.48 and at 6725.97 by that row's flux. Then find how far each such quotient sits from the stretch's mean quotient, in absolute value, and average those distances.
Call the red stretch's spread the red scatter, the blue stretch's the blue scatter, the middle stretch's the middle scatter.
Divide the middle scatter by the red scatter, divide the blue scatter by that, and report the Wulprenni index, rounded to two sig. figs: 0.054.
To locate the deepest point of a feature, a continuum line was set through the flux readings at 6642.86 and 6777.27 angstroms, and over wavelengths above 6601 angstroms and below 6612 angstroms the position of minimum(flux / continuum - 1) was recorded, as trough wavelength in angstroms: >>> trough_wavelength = 6601.69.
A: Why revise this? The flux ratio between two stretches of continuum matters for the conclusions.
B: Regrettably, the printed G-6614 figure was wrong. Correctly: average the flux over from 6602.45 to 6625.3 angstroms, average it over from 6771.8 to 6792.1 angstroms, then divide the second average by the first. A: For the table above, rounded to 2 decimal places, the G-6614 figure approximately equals 0.95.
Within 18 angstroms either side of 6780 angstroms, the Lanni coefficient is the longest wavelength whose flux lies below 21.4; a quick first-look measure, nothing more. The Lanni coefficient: 6797.59 angstroms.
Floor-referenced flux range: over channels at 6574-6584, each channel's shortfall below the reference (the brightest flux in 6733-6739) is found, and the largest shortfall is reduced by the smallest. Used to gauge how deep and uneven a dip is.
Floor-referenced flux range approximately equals 6.7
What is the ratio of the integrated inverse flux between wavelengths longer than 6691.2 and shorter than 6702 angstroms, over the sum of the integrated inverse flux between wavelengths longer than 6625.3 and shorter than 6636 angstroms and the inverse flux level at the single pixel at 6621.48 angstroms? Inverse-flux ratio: 0.945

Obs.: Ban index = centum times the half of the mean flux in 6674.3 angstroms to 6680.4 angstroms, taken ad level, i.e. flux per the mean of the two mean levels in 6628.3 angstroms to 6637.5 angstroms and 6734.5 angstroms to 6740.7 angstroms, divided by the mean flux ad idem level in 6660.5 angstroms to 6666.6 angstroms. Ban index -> 48.1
